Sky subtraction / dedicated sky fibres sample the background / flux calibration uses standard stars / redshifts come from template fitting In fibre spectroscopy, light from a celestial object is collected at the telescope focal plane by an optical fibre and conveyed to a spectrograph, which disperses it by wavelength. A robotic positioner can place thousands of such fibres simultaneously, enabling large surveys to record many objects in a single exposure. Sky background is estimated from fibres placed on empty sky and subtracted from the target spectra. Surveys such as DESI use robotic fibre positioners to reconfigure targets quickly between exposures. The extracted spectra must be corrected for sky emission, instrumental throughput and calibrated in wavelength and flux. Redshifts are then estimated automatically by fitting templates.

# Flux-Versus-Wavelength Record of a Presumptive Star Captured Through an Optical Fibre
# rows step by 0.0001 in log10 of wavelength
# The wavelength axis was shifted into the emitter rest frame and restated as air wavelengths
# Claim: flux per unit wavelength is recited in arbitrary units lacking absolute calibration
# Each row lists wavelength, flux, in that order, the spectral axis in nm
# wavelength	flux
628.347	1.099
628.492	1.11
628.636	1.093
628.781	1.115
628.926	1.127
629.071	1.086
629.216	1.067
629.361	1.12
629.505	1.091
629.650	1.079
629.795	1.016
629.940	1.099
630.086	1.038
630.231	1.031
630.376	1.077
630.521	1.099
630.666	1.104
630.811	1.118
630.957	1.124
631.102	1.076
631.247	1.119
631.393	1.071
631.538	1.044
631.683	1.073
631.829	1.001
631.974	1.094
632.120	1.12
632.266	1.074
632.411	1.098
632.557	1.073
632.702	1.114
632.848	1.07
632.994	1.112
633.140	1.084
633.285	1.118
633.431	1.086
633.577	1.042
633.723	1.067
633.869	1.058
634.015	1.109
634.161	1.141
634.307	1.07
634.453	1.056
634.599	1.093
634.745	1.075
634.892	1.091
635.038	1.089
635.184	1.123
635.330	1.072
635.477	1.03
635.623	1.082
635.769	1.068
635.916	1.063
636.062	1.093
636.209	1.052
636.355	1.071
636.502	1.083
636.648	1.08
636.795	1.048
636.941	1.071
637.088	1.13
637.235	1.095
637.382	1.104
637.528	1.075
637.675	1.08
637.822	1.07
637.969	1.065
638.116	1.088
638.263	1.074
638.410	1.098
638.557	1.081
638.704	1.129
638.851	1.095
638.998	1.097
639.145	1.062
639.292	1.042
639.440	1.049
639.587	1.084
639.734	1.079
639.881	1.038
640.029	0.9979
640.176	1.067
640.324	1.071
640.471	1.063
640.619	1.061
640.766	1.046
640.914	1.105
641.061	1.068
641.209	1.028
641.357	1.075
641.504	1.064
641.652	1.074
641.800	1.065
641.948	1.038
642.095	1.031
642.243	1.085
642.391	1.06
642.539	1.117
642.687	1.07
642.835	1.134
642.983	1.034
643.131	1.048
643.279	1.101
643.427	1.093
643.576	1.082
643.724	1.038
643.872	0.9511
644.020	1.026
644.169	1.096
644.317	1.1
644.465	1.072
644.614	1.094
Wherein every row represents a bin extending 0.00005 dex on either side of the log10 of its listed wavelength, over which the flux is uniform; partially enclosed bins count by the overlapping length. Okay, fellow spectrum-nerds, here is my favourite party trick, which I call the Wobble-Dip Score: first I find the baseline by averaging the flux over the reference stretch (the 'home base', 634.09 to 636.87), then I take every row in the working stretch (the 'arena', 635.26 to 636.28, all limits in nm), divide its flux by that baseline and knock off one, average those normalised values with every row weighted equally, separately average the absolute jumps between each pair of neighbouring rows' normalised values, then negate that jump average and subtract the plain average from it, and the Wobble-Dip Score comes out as -0.017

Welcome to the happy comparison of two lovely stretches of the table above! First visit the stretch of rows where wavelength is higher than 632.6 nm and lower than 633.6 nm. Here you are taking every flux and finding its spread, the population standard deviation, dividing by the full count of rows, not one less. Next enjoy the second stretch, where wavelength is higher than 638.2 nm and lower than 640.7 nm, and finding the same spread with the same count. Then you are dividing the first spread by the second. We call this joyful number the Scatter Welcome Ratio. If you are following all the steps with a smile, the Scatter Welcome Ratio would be 0.90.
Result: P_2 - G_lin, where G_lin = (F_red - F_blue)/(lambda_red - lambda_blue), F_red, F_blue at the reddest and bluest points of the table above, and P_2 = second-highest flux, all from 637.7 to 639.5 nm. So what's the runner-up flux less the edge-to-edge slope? 1.111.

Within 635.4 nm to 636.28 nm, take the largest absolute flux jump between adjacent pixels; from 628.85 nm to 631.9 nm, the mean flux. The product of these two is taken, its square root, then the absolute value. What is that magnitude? 0.237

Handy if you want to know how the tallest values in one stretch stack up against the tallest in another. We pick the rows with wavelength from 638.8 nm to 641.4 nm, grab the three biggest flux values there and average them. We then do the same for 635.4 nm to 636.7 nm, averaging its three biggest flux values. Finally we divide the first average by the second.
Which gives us 1.01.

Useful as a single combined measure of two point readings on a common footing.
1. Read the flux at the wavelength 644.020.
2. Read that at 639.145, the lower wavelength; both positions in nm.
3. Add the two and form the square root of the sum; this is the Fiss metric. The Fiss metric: 1.44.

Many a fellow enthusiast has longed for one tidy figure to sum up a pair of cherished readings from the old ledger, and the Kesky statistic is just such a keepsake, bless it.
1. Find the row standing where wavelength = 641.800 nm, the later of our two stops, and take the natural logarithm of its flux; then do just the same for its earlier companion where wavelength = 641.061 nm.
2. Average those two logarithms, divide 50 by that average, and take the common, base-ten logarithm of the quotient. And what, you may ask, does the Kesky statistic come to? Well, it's 2.89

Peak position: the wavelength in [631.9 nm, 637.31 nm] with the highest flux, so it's 634.161 nm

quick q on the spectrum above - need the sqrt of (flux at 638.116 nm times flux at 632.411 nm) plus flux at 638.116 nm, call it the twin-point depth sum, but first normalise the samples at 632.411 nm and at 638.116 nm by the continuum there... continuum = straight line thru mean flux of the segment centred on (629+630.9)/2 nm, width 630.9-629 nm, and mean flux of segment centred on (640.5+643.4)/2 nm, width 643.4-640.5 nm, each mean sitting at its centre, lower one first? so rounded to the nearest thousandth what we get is 2.032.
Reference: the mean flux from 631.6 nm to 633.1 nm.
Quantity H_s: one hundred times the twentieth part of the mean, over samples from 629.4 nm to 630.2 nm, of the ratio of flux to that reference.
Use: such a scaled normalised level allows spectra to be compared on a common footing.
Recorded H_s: 4.92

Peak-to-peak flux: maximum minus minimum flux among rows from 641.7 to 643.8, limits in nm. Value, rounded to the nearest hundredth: 0.10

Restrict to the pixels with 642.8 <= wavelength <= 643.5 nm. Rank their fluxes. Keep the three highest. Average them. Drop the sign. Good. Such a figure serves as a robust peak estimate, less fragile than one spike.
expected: 1.11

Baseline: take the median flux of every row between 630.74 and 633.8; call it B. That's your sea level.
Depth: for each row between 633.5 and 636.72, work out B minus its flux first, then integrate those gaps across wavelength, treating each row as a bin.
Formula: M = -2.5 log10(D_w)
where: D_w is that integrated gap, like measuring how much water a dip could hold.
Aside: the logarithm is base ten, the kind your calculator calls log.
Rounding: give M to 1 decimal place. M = 4.2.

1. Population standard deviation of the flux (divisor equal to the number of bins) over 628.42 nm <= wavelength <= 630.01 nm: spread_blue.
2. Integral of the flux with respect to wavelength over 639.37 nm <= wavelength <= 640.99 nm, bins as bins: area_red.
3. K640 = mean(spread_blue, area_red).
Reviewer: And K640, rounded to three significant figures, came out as 0.874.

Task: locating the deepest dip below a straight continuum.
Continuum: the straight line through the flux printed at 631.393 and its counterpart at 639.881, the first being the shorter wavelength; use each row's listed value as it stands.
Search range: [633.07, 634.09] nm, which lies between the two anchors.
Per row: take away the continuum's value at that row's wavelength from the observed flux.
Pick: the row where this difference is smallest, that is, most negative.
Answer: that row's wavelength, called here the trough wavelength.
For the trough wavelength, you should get 633.577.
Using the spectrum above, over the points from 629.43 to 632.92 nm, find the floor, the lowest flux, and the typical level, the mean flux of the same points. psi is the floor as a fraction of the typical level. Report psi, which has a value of 0.927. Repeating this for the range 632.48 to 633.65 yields 0.958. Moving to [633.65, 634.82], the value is 0.975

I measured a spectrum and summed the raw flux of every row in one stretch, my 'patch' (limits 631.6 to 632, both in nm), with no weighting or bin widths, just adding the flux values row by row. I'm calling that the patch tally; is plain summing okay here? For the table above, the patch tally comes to 3.2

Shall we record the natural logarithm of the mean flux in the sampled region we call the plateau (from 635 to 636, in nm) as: 0.073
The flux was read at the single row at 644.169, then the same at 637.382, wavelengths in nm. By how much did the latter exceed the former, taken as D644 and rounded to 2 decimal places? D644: 0.01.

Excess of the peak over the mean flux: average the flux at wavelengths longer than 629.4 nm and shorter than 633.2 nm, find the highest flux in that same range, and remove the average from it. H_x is 0.043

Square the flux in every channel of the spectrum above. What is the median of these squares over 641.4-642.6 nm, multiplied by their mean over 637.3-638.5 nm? 1.326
